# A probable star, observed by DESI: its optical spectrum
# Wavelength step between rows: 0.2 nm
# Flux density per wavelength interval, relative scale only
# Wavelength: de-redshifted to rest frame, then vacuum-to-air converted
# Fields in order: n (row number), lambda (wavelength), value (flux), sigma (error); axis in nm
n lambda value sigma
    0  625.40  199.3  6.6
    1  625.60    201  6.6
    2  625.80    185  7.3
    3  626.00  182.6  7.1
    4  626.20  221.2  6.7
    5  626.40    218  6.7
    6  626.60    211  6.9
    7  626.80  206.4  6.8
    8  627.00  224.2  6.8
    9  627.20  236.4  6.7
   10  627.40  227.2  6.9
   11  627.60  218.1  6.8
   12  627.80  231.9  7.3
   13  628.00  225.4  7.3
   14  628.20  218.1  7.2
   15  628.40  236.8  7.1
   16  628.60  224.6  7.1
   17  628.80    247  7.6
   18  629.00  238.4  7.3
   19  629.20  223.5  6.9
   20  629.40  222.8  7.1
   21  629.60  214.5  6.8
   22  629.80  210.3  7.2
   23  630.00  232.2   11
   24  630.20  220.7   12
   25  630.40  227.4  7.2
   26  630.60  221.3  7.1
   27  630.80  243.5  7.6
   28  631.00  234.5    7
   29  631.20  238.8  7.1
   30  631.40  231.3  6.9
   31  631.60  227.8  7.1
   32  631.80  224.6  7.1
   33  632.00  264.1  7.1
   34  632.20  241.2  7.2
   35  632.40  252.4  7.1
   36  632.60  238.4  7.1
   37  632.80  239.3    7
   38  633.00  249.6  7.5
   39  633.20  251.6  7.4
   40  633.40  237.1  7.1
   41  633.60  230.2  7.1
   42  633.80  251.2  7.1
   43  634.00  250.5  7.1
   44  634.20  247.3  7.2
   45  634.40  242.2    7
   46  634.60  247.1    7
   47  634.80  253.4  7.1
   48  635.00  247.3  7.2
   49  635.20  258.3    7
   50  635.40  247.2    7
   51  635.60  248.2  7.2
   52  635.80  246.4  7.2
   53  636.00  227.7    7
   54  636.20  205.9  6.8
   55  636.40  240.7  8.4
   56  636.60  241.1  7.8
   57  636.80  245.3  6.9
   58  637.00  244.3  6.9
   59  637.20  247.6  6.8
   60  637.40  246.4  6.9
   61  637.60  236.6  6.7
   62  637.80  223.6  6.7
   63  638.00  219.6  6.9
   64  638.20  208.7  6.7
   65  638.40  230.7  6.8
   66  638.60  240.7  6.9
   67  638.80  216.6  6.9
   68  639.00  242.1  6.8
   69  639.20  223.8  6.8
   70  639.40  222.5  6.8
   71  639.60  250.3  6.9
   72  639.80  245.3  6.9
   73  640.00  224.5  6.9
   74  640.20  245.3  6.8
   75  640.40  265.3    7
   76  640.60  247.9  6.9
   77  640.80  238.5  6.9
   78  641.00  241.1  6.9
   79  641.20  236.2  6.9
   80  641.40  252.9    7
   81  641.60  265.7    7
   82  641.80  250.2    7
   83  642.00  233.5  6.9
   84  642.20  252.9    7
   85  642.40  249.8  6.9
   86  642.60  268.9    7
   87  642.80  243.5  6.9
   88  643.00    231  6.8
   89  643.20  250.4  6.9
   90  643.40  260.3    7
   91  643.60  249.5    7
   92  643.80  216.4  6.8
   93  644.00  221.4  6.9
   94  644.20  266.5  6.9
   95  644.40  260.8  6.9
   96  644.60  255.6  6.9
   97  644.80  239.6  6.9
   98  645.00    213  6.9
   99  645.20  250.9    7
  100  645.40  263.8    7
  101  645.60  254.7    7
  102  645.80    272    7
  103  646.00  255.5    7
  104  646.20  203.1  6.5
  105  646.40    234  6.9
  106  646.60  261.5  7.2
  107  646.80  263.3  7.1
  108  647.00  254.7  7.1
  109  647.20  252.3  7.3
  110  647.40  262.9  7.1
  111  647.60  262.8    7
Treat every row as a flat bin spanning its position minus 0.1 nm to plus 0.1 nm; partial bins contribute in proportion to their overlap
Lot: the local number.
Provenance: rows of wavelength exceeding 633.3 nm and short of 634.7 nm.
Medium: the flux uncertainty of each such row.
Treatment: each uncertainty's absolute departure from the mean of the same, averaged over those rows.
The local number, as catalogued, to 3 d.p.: 0.049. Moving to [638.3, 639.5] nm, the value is 0.044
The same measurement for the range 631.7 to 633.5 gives 0.126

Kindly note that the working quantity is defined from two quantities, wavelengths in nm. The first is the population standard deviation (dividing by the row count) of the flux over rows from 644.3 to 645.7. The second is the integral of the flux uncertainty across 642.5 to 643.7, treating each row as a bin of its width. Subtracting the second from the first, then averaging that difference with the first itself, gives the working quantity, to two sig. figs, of 12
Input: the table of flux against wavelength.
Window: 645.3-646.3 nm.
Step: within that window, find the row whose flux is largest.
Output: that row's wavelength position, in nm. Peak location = 645.80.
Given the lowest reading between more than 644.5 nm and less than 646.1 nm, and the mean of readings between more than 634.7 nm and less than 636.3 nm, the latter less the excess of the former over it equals 271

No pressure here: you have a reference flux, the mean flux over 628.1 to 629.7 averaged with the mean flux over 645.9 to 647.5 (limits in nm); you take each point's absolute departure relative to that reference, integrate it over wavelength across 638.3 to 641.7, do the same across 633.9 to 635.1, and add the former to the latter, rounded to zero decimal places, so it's 49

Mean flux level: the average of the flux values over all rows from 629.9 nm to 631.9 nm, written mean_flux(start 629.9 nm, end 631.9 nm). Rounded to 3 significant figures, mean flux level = 230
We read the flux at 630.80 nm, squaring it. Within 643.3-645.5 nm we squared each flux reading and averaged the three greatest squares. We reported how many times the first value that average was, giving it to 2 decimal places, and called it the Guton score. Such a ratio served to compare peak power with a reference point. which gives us 1.17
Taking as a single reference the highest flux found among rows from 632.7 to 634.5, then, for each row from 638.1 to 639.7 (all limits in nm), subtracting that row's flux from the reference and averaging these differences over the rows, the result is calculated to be 22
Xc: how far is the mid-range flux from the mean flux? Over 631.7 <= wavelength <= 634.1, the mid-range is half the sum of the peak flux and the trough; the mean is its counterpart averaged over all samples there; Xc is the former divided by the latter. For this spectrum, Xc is 1.00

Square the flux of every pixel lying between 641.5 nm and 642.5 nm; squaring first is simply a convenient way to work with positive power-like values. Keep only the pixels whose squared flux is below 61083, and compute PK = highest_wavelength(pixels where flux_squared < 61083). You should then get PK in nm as 642.00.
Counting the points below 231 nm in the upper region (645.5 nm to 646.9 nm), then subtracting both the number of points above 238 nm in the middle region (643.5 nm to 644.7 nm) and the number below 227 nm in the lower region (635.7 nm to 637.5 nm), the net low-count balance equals -4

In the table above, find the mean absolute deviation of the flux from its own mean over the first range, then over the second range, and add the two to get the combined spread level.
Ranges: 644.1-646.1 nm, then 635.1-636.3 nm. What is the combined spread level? 26.0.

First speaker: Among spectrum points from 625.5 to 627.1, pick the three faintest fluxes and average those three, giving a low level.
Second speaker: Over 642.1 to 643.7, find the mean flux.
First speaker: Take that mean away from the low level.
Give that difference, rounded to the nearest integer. -61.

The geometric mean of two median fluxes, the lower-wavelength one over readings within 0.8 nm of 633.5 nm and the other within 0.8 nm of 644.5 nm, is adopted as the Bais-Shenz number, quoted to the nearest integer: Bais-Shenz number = 247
